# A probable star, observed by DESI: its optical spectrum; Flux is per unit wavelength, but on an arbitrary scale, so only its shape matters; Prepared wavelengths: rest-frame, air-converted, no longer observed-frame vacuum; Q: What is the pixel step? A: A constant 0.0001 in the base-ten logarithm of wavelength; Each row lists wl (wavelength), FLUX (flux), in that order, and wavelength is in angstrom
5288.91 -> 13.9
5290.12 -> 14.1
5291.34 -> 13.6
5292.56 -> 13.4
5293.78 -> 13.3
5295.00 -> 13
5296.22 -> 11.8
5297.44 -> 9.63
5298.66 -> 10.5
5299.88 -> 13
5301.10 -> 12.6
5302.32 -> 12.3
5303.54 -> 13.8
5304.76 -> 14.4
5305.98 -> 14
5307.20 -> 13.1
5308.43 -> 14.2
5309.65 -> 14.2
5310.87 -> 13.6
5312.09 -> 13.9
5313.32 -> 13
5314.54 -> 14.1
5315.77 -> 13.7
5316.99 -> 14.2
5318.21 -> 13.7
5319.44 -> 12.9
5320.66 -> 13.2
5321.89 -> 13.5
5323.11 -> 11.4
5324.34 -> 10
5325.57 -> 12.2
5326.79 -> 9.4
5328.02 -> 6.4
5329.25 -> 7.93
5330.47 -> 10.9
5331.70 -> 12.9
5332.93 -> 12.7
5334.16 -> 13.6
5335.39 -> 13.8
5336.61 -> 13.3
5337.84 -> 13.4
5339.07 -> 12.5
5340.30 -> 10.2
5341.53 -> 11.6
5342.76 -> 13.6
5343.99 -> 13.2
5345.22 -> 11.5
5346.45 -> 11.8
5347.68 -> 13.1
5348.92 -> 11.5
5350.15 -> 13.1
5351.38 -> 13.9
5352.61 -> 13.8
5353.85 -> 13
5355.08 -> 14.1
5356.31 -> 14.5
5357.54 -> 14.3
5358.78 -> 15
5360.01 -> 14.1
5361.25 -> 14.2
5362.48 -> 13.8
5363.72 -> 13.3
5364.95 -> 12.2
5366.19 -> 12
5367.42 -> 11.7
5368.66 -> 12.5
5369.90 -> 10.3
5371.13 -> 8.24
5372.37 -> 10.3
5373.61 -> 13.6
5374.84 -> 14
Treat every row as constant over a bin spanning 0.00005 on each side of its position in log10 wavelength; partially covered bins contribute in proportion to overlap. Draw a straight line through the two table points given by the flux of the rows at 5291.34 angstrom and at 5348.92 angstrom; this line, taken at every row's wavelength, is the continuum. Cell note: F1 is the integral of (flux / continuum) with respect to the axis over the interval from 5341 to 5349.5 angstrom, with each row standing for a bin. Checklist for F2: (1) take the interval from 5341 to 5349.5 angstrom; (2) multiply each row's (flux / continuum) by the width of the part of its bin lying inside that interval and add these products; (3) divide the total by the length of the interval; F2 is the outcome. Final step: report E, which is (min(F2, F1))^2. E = 1.12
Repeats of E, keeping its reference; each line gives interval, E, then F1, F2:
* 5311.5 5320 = 1.15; 9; 1.07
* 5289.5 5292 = 1.04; 3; 1.02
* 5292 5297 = 0.89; 5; 0.95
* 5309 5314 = 1.13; 5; 1.06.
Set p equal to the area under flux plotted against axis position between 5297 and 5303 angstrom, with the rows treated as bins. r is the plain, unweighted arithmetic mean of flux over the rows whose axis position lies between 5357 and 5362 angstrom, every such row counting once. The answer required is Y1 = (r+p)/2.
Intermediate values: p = 70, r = 14.4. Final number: 42.3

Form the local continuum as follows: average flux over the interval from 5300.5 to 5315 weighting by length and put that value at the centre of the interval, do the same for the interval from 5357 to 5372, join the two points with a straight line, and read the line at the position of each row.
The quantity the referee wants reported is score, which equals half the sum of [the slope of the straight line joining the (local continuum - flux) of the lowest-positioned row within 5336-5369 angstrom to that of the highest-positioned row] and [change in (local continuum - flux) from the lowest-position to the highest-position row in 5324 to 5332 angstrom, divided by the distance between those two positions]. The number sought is -0.20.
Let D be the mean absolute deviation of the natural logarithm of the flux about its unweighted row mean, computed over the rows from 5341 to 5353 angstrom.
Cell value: 0.07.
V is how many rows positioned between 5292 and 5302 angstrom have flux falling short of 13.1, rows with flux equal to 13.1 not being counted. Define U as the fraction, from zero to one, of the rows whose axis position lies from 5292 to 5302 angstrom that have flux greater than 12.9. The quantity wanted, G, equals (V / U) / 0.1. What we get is 120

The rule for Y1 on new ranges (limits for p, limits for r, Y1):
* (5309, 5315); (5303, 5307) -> 48.3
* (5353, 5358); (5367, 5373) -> 40.2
